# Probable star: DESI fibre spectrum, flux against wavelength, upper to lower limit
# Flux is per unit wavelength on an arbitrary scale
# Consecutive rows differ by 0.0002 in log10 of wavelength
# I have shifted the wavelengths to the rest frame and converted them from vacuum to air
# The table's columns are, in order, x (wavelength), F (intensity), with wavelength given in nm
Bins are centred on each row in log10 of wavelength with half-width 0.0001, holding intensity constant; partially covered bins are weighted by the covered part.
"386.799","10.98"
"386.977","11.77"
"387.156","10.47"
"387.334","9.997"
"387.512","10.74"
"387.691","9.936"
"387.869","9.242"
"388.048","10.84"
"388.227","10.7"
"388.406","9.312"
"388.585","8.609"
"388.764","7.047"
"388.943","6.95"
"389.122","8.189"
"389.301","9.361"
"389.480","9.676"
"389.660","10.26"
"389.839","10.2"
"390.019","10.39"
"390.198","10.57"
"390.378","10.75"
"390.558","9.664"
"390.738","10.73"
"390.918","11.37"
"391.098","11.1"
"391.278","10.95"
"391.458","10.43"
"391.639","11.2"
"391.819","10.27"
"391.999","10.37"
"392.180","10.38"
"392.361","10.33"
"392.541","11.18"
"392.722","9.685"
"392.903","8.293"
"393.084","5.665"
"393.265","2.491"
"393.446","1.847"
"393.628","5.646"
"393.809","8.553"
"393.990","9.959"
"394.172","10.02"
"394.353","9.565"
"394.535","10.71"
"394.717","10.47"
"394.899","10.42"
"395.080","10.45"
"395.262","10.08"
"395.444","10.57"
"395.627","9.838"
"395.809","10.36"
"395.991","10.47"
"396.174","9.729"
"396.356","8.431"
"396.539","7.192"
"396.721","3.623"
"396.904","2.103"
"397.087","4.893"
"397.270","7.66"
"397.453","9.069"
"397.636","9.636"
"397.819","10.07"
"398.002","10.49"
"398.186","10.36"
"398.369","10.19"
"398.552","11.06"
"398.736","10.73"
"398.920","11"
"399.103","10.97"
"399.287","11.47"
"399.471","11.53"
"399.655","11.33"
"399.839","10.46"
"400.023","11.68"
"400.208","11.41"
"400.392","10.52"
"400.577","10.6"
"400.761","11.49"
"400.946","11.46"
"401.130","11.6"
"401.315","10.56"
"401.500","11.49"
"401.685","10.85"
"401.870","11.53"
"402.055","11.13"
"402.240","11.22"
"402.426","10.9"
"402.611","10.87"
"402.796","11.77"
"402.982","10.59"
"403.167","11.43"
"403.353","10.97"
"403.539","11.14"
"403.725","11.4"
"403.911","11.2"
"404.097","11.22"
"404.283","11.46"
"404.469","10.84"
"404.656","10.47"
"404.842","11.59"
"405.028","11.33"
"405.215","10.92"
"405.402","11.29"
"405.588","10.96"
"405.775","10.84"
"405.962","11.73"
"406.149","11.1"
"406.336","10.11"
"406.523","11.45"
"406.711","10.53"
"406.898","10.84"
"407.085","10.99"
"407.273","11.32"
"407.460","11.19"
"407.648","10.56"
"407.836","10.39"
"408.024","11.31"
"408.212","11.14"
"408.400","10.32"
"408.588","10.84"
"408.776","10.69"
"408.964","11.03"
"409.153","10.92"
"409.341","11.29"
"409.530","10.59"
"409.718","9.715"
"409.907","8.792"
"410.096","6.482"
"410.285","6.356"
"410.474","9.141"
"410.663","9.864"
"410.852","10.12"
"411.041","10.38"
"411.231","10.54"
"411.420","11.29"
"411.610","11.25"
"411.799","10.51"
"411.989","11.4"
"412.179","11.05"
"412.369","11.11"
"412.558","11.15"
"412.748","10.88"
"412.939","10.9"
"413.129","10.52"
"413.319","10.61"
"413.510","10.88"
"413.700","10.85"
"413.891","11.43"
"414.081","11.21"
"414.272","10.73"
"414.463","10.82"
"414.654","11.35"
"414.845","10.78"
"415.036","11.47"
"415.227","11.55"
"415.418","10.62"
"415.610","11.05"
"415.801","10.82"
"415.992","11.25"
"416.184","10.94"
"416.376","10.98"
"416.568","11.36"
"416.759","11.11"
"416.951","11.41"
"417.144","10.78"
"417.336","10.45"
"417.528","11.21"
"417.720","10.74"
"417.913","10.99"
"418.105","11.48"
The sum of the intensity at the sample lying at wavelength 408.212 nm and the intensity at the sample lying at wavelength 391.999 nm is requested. 21.5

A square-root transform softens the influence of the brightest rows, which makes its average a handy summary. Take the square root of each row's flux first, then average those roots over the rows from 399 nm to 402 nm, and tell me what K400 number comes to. 3.34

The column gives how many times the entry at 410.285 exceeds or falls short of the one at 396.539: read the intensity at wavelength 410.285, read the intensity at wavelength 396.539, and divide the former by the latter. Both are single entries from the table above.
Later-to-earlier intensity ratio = 0.88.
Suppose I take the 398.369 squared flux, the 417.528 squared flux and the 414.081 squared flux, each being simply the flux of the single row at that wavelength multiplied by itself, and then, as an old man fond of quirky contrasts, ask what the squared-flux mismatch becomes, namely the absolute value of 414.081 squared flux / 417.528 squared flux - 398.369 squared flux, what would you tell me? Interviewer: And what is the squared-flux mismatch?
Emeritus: 103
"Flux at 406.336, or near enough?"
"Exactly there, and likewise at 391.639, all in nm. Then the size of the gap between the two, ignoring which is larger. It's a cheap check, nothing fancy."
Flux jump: 1.1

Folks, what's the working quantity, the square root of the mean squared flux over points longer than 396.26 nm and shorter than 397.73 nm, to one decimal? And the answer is 7.1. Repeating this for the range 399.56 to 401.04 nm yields 11.1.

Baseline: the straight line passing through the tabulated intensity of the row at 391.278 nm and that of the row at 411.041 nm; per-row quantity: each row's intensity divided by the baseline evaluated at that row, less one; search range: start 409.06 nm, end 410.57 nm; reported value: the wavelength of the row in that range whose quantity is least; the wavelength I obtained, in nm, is 410.285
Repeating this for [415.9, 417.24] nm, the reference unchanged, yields 417.144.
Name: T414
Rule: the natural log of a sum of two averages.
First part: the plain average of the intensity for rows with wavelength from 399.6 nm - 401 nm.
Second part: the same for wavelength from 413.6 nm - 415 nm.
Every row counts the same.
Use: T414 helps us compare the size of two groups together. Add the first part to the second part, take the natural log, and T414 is 3.10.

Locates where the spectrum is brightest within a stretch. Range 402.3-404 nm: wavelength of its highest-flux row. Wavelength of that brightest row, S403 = 402.796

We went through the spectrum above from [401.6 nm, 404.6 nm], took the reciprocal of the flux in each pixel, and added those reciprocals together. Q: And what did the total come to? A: 1.4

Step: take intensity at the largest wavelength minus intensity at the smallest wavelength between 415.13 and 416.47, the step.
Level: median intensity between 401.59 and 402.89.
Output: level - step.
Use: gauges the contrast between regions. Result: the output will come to 11.7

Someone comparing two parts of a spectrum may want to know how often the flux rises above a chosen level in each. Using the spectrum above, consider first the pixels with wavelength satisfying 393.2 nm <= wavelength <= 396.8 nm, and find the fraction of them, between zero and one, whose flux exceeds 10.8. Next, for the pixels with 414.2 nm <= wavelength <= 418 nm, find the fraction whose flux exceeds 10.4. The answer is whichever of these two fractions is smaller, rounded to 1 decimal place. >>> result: 0.0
